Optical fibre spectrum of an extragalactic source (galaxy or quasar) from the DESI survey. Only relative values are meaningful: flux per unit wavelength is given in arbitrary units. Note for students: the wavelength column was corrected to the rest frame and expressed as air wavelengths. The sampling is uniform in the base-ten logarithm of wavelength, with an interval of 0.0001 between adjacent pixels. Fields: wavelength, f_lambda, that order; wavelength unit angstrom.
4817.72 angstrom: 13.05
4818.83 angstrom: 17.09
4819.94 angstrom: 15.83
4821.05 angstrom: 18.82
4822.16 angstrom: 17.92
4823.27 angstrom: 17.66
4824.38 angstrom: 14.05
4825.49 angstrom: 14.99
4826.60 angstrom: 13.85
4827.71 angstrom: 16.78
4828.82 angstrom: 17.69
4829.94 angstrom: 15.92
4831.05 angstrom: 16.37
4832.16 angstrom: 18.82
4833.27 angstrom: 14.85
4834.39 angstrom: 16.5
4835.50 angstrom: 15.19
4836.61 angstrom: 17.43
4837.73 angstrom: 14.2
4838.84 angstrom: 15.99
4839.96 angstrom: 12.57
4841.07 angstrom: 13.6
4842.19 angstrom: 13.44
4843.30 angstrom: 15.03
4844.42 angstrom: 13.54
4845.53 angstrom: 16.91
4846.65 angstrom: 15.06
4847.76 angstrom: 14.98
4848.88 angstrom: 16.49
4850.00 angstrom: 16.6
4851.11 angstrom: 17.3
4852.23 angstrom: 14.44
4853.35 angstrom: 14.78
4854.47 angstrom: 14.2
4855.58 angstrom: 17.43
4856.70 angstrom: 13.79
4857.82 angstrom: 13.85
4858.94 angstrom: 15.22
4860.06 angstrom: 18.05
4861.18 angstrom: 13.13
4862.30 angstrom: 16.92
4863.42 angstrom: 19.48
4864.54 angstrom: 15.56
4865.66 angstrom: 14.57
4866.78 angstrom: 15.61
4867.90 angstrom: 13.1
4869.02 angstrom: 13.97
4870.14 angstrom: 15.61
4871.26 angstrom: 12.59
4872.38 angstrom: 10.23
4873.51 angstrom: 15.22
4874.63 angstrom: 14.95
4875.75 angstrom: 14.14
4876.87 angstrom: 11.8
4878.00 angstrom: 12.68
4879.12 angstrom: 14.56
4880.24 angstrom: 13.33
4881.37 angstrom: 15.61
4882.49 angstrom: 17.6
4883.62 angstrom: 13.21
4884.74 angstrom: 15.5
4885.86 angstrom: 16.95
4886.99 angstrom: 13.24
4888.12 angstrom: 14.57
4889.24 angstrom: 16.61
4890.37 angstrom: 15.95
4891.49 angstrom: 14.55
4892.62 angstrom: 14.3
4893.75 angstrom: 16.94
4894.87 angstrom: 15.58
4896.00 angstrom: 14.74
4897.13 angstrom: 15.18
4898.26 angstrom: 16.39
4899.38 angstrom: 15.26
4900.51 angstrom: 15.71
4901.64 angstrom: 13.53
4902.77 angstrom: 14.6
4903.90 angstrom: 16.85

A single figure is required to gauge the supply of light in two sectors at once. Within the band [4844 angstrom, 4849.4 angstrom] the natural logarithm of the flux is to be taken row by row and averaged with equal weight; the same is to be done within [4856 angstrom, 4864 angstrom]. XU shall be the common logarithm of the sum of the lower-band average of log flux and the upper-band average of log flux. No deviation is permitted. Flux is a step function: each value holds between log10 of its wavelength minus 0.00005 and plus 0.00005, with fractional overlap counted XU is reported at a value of 0.739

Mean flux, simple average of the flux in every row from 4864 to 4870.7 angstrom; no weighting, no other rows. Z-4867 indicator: 14.7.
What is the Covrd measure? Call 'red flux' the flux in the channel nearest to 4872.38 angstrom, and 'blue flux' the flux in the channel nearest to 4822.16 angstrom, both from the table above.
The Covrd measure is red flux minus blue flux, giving -7.7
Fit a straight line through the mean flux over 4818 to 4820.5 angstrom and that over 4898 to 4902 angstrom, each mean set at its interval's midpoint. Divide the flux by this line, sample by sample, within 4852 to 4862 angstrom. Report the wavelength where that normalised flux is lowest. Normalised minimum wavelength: 4861.18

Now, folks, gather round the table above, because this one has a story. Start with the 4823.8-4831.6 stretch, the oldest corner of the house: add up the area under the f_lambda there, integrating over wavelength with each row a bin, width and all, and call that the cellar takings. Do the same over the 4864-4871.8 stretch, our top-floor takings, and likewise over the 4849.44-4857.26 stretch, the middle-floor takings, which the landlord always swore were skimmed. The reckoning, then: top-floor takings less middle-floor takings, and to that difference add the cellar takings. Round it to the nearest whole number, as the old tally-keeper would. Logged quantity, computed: 114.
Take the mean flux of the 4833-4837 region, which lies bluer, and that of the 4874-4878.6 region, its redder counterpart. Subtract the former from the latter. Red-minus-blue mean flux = -2.6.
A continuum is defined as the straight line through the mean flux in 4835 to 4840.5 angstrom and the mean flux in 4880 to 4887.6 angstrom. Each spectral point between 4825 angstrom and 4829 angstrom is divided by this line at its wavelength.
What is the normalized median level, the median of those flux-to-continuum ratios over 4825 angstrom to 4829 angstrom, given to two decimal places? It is 1.05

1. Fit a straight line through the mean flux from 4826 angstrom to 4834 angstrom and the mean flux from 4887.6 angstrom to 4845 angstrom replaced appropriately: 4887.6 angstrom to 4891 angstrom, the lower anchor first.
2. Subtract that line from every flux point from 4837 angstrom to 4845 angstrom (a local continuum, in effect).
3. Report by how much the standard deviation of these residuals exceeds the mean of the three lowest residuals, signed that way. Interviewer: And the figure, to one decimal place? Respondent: 4.1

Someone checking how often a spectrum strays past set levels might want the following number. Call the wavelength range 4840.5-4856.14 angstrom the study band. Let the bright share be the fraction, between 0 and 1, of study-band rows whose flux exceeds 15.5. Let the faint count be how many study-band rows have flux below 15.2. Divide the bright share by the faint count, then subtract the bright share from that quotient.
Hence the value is -0.32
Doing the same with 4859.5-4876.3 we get -0.35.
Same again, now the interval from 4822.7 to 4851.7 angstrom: -0.46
